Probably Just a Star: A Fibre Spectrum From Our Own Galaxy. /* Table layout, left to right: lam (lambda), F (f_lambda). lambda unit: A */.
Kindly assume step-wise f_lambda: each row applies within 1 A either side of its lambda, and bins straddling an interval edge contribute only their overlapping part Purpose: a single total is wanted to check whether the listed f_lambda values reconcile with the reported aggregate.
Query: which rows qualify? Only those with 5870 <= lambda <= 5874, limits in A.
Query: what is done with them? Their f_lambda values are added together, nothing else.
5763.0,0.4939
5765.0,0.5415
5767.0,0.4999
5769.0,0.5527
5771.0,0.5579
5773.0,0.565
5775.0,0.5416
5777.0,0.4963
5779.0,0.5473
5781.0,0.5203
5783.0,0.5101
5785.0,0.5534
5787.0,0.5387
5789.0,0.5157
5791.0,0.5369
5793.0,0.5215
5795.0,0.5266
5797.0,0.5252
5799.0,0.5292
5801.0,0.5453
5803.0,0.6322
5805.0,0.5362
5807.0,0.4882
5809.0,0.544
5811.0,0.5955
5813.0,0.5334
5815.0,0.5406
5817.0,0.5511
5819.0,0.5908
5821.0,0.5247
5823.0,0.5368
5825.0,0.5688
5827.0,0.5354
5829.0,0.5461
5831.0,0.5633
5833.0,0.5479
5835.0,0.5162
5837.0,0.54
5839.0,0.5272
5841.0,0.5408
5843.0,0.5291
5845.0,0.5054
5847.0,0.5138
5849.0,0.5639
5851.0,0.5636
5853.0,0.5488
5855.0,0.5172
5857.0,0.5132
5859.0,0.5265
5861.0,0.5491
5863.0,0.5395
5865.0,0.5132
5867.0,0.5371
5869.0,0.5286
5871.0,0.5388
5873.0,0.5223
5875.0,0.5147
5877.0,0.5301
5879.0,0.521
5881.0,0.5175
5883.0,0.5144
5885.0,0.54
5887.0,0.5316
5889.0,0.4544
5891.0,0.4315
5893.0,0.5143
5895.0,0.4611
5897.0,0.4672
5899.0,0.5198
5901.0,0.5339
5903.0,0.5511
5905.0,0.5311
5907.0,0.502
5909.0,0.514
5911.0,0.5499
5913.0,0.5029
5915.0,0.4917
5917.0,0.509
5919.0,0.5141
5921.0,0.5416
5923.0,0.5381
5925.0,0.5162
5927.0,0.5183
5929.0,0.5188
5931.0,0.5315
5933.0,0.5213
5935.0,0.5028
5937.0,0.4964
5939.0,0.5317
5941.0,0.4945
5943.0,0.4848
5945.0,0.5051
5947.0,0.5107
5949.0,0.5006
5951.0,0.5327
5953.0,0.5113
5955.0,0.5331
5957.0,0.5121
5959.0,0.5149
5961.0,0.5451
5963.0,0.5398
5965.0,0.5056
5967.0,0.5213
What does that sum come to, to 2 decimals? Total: 1.06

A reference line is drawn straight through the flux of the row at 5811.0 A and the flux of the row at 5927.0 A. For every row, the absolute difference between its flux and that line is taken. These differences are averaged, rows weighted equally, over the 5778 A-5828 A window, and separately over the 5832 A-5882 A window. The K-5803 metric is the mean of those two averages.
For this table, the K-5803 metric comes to 0.048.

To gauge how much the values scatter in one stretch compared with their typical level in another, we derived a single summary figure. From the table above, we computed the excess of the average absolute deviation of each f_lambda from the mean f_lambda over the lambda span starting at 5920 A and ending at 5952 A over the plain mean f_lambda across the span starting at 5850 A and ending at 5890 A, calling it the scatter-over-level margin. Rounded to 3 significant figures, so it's -0.512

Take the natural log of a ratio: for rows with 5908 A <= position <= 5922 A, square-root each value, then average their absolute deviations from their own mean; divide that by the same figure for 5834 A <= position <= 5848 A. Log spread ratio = 0.4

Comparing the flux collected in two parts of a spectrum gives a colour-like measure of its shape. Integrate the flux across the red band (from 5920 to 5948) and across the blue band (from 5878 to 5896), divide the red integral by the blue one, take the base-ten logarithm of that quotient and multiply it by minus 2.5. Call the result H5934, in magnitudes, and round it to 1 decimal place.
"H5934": -0.5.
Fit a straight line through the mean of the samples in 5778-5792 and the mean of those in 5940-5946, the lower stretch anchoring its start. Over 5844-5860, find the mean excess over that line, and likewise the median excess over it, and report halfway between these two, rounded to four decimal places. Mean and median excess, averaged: 0.0112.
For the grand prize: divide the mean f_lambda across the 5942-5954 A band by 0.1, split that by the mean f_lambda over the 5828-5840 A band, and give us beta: 9.4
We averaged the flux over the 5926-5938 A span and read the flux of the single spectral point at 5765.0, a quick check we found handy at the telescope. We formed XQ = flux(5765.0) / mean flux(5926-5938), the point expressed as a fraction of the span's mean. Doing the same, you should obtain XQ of 1.05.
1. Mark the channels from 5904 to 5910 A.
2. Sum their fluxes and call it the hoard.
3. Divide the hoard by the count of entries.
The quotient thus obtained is 0.516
